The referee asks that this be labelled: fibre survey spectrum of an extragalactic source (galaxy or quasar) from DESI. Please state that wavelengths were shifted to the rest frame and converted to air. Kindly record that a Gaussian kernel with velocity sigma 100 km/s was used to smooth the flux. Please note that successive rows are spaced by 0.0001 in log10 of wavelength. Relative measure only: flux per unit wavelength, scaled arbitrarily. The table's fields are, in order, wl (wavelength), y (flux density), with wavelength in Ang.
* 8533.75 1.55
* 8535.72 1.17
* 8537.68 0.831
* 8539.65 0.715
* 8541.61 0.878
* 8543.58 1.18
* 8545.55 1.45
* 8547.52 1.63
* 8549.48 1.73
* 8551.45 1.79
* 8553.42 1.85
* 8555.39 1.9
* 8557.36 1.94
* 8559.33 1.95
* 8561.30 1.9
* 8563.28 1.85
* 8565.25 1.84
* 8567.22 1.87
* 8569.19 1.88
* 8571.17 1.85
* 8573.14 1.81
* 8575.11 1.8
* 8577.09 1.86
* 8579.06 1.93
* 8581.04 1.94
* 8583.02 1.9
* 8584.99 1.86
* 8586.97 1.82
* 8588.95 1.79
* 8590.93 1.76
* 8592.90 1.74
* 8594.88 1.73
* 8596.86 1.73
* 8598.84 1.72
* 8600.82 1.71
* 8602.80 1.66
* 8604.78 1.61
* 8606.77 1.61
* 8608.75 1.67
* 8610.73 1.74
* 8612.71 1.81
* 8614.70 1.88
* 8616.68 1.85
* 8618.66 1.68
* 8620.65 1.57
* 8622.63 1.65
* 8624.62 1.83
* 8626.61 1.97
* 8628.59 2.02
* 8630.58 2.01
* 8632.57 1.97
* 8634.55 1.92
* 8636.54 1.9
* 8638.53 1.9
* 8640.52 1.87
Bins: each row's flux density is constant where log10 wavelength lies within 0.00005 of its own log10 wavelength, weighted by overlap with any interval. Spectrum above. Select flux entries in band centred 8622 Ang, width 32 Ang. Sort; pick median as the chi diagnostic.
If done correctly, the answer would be 1.84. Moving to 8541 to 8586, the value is 1.85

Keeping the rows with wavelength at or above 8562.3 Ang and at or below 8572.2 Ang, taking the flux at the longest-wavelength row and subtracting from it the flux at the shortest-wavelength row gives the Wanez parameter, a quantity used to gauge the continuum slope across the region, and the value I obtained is 0.00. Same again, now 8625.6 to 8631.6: 0.04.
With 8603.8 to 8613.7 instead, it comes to 0.20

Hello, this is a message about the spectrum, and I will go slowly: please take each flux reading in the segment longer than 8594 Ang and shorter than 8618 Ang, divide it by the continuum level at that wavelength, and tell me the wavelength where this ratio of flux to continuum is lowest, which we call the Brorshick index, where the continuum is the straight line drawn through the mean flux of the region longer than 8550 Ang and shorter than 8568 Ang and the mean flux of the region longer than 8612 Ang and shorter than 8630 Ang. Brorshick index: 8604.78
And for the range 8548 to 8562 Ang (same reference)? 8549.48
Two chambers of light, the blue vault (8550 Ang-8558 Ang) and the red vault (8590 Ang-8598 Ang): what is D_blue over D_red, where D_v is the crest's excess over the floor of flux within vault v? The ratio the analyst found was 5.00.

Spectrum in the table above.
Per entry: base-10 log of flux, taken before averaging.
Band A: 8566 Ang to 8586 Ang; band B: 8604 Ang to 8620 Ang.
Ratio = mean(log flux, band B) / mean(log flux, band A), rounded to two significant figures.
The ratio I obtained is 0.87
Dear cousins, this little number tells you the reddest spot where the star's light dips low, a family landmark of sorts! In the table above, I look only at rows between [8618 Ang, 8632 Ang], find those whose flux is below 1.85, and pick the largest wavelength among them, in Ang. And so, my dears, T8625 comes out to 8624.62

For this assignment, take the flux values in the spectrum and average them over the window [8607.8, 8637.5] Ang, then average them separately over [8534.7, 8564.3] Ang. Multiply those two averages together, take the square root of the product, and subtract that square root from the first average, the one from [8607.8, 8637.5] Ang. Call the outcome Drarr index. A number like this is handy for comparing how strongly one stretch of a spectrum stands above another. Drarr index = 0.16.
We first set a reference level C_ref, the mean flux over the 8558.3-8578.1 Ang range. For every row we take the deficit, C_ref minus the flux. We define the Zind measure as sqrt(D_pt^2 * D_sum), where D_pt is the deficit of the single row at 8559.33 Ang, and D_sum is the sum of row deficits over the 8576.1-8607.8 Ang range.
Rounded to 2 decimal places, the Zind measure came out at 0.11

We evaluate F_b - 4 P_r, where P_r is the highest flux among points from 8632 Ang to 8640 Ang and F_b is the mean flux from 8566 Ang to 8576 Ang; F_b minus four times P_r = -6.0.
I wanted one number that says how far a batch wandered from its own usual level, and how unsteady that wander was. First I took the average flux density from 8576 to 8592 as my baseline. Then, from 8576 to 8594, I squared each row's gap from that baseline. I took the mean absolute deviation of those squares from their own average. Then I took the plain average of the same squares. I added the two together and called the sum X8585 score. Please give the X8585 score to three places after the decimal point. 0.008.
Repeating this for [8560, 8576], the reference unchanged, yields 0.002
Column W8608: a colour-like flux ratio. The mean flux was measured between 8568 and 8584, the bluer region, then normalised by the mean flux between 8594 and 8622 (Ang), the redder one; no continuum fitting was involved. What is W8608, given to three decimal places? 1.093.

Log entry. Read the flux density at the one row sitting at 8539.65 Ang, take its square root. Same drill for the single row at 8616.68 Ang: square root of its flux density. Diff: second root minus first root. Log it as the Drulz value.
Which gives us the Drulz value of 0.515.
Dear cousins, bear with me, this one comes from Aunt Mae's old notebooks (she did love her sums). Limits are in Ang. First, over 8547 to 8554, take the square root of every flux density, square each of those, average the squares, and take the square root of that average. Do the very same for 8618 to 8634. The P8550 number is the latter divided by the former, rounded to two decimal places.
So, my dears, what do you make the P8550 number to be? 1.02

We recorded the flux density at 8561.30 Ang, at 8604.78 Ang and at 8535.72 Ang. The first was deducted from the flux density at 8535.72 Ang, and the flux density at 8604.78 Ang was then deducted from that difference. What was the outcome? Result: -2.34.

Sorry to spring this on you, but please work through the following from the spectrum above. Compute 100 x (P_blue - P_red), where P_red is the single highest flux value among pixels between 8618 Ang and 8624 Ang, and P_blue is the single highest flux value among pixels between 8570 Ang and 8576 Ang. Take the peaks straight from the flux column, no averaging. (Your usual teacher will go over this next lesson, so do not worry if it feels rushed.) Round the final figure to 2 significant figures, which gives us 17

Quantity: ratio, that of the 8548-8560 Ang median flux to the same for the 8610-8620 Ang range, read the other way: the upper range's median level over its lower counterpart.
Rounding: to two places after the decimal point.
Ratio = 0.97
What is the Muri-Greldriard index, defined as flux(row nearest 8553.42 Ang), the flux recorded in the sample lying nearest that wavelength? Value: 1.85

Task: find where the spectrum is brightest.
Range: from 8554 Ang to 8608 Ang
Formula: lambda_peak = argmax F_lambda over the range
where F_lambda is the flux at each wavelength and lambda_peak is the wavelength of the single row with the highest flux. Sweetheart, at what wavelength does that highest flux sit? 8559.33 Ang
